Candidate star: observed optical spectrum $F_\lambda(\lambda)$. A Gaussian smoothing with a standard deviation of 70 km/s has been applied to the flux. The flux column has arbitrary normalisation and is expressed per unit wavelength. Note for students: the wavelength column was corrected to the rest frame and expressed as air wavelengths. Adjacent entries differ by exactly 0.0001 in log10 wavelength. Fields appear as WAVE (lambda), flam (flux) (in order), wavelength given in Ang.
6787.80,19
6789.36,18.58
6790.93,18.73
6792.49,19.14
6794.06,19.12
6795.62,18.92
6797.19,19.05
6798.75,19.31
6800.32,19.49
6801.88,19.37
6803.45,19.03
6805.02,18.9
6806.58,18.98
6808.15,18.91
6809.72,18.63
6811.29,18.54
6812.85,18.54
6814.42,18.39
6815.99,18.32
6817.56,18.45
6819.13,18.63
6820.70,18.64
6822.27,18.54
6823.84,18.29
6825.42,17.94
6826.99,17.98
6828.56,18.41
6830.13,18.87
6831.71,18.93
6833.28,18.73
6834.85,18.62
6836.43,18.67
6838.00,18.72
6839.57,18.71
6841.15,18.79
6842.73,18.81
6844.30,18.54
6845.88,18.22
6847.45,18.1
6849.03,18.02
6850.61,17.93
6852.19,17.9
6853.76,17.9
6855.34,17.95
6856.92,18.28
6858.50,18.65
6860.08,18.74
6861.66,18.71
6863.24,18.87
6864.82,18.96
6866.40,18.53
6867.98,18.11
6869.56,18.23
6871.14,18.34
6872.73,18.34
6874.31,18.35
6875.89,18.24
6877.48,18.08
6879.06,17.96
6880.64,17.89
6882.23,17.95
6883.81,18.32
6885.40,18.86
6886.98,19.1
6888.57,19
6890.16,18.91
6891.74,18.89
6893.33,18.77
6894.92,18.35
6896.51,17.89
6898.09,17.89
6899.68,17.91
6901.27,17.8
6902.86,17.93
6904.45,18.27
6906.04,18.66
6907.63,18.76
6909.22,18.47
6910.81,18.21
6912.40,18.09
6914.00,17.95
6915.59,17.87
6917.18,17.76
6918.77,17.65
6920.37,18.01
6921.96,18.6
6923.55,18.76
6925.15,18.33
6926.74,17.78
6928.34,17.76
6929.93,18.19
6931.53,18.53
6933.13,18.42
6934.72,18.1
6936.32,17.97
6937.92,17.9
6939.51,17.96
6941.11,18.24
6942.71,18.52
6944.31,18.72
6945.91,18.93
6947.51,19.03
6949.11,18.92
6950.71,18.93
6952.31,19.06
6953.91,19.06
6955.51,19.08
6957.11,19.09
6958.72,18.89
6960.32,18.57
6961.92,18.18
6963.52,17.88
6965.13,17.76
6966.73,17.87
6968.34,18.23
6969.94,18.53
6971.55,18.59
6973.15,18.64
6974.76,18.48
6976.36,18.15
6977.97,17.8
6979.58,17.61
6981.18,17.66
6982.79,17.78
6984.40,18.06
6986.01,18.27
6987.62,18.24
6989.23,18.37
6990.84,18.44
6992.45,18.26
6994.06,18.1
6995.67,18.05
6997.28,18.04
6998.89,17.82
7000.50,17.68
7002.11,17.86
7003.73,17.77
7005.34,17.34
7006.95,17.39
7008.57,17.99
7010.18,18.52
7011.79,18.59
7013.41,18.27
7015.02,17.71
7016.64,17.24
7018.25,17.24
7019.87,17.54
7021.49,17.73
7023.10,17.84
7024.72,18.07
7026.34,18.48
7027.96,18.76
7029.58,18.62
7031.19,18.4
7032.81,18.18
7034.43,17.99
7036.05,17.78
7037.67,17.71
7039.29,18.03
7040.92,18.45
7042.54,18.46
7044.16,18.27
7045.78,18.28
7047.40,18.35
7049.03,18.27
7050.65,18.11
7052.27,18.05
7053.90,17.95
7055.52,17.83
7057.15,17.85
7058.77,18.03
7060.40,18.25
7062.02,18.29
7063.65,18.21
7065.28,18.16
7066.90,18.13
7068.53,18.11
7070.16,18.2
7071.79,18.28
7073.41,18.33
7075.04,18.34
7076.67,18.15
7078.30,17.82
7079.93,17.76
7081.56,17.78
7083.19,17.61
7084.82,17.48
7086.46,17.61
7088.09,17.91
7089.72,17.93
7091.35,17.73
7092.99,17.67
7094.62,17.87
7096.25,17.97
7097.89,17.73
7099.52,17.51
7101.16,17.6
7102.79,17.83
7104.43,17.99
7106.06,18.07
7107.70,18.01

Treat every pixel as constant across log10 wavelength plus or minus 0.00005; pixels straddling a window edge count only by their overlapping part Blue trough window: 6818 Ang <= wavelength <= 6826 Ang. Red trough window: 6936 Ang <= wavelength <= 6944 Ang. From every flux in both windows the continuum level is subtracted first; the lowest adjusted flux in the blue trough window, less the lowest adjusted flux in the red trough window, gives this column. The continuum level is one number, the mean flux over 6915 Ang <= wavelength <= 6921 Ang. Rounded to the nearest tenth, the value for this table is 0.0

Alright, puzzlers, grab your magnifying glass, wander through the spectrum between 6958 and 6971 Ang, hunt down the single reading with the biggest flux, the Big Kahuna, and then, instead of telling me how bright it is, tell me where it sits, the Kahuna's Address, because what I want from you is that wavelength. 6958.72 Ang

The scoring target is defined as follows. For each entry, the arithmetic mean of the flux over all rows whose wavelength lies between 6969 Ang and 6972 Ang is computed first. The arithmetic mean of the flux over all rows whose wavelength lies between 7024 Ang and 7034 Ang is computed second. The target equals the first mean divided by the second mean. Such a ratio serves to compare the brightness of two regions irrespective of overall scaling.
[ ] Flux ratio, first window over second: 1.01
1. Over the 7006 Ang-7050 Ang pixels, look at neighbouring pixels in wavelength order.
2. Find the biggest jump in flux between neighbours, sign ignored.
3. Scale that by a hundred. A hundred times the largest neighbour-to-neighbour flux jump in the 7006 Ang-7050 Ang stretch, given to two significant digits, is 60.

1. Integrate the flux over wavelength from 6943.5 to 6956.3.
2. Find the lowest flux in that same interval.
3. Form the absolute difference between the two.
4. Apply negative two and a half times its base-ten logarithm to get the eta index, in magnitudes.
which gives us -5.876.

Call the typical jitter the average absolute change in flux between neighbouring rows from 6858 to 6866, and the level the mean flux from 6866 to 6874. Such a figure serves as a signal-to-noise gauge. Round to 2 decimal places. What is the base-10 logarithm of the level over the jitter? 2.30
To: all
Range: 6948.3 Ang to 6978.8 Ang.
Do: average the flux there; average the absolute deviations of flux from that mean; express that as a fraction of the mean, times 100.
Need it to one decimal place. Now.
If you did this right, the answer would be 2.1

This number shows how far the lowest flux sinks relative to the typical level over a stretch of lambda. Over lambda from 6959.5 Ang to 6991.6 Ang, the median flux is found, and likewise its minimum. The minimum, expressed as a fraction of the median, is 0.9673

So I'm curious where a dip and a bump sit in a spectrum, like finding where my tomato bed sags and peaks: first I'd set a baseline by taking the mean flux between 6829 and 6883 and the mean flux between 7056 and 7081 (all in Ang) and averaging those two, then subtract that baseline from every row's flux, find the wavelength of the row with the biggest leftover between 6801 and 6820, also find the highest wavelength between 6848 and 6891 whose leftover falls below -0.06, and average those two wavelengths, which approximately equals 6842.1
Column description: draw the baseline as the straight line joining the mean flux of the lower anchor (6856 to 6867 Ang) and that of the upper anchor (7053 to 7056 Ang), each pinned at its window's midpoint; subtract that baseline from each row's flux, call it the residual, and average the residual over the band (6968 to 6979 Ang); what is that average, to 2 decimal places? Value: 0.12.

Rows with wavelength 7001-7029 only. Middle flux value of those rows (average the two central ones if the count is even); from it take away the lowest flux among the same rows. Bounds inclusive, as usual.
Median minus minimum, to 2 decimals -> 0.60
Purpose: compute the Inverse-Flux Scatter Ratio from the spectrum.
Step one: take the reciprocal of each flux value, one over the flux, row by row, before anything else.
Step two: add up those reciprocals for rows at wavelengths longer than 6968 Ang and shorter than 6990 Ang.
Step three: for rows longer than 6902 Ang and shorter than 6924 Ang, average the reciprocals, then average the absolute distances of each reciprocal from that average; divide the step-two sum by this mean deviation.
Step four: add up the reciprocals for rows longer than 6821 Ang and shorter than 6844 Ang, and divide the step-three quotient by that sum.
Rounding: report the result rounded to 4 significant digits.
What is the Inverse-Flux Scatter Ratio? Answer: 1064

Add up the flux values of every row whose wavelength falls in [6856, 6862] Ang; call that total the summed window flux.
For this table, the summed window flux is 74.38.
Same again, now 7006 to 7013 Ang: 72.49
